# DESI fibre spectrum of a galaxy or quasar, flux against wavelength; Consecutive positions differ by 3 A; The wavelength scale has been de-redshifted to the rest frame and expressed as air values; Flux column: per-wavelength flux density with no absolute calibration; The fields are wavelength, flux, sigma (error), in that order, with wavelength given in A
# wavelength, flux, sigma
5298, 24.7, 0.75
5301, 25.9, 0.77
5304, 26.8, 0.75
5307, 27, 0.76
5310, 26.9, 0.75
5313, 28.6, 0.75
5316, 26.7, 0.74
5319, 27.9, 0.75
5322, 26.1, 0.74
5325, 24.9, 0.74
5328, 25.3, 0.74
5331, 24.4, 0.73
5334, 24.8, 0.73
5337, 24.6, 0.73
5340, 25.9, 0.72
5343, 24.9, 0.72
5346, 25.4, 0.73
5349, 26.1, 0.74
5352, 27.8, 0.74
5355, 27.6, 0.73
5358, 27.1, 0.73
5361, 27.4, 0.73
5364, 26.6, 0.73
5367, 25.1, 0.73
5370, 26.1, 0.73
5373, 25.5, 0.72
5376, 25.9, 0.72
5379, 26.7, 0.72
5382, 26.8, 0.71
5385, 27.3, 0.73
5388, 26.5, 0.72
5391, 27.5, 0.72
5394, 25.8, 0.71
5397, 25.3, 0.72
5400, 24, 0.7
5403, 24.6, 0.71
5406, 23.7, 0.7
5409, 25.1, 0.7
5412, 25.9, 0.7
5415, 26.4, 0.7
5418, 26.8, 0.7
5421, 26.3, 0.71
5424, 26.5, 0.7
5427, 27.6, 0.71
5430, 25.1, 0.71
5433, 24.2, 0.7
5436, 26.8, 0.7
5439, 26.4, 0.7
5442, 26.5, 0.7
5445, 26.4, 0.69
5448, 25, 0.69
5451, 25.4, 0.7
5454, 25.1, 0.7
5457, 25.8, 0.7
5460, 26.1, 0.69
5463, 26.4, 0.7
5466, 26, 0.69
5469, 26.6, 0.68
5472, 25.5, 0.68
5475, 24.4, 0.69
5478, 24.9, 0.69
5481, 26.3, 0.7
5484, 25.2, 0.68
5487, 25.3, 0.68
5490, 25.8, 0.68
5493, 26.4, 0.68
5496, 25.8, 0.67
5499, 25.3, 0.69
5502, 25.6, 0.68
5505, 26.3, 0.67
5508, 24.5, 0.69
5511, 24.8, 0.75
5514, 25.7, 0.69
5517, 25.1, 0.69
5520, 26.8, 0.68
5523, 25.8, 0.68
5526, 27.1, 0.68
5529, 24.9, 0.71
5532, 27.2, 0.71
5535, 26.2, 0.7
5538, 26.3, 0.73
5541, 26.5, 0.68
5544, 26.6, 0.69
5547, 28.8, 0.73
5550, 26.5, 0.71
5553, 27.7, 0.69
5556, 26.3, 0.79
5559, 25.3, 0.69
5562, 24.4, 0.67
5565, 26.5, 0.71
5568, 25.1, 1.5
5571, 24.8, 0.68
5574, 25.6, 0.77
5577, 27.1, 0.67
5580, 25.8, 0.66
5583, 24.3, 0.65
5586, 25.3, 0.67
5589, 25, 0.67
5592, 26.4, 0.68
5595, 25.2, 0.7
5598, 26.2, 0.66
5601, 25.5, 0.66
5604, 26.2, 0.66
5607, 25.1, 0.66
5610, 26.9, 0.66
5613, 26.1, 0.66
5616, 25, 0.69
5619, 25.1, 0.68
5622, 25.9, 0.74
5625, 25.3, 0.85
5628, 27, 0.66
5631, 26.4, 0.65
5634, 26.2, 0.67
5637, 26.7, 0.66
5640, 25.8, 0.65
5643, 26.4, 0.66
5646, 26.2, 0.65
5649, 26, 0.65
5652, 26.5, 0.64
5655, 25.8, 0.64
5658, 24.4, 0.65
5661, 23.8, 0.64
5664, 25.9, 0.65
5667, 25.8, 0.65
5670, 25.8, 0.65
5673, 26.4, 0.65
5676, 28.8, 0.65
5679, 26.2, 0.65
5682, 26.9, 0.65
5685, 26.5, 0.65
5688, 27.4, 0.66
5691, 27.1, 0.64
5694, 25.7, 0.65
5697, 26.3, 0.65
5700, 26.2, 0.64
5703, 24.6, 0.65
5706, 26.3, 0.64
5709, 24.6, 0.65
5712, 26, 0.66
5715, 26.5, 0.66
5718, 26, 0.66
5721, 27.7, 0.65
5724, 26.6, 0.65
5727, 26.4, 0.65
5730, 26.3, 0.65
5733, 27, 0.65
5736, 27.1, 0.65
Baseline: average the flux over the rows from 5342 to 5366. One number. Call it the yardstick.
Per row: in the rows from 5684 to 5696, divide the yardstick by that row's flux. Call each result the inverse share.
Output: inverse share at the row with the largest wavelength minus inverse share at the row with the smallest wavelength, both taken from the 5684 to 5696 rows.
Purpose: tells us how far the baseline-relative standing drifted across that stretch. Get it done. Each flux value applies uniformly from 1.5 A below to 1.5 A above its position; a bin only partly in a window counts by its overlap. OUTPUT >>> 0.03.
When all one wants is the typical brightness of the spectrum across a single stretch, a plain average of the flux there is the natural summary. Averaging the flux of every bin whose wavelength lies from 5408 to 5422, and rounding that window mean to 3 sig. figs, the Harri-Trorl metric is 26.1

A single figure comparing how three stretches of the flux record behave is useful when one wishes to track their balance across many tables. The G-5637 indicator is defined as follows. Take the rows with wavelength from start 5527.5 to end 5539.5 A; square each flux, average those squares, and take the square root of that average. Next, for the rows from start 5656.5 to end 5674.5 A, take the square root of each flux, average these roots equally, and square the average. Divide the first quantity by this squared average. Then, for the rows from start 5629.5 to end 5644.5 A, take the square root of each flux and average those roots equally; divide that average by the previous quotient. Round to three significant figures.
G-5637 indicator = 4.97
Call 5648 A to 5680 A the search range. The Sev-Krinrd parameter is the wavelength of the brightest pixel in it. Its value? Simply 5676 A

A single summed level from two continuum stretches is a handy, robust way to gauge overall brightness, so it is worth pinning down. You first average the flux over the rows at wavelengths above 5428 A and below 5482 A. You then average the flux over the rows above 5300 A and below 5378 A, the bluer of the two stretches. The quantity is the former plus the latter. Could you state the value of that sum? 51.9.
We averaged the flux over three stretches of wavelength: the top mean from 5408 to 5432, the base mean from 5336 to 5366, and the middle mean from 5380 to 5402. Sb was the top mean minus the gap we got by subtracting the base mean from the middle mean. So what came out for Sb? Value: 26.4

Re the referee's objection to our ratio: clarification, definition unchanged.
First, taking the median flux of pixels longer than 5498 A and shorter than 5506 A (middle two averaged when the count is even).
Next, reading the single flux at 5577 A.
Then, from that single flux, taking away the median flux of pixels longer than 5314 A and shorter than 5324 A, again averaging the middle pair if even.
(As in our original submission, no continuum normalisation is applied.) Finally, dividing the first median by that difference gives 64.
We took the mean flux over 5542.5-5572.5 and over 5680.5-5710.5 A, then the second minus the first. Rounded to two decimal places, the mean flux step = -0.04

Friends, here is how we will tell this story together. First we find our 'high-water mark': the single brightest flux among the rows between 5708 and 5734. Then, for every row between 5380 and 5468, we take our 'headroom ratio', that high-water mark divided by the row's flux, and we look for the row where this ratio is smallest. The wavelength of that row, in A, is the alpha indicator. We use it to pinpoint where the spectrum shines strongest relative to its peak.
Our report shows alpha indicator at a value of 5427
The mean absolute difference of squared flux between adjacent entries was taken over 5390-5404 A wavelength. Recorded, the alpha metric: 52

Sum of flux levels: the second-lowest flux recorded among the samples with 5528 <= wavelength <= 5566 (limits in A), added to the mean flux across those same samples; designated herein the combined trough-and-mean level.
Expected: 51.3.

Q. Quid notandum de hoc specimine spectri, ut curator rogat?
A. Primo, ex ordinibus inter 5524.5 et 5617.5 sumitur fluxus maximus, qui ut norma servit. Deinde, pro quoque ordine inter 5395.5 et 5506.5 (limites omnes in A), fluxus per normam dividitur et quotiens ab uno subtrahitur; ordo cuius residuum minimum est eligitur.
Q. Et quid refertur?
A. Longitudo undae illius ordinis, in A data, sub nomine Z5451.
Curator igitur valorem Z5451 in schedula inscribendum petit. 5427 A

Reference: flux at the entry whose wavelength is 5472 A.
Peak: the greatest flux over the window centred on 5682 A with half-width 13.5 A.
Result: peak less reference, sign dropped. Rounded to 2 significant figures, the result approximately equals 3.3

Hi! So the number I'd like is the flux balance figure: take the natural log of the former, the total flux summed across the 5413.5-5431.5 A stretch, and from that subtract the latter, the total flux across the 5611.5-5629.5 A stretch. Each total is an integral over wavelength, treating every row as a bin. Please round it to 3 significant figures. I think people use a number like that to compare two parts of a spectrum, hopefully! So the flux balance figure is -457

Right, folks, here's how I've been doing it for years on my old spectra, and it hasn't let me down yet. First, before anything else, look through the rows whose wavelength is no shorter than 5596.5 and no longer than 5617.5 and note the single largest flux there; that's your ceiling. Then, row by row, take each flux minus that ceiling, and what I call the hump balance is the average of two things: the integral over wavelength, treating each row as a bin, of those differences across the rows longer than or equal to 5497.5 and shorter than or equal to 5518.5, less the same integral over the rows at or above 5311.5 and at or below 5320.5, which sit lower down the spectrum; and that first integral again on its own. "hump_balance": -37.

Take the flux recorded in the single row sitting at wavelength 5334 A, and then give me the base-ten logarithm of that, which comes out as 1.39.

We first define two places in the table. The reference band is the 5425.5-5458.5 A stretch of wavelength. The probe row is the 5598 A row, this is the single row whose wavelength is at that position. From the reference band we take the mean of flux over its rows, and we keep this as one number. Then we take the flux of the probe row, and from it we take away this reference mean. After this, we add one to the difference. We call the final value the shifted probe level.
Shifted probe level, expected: 1.35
